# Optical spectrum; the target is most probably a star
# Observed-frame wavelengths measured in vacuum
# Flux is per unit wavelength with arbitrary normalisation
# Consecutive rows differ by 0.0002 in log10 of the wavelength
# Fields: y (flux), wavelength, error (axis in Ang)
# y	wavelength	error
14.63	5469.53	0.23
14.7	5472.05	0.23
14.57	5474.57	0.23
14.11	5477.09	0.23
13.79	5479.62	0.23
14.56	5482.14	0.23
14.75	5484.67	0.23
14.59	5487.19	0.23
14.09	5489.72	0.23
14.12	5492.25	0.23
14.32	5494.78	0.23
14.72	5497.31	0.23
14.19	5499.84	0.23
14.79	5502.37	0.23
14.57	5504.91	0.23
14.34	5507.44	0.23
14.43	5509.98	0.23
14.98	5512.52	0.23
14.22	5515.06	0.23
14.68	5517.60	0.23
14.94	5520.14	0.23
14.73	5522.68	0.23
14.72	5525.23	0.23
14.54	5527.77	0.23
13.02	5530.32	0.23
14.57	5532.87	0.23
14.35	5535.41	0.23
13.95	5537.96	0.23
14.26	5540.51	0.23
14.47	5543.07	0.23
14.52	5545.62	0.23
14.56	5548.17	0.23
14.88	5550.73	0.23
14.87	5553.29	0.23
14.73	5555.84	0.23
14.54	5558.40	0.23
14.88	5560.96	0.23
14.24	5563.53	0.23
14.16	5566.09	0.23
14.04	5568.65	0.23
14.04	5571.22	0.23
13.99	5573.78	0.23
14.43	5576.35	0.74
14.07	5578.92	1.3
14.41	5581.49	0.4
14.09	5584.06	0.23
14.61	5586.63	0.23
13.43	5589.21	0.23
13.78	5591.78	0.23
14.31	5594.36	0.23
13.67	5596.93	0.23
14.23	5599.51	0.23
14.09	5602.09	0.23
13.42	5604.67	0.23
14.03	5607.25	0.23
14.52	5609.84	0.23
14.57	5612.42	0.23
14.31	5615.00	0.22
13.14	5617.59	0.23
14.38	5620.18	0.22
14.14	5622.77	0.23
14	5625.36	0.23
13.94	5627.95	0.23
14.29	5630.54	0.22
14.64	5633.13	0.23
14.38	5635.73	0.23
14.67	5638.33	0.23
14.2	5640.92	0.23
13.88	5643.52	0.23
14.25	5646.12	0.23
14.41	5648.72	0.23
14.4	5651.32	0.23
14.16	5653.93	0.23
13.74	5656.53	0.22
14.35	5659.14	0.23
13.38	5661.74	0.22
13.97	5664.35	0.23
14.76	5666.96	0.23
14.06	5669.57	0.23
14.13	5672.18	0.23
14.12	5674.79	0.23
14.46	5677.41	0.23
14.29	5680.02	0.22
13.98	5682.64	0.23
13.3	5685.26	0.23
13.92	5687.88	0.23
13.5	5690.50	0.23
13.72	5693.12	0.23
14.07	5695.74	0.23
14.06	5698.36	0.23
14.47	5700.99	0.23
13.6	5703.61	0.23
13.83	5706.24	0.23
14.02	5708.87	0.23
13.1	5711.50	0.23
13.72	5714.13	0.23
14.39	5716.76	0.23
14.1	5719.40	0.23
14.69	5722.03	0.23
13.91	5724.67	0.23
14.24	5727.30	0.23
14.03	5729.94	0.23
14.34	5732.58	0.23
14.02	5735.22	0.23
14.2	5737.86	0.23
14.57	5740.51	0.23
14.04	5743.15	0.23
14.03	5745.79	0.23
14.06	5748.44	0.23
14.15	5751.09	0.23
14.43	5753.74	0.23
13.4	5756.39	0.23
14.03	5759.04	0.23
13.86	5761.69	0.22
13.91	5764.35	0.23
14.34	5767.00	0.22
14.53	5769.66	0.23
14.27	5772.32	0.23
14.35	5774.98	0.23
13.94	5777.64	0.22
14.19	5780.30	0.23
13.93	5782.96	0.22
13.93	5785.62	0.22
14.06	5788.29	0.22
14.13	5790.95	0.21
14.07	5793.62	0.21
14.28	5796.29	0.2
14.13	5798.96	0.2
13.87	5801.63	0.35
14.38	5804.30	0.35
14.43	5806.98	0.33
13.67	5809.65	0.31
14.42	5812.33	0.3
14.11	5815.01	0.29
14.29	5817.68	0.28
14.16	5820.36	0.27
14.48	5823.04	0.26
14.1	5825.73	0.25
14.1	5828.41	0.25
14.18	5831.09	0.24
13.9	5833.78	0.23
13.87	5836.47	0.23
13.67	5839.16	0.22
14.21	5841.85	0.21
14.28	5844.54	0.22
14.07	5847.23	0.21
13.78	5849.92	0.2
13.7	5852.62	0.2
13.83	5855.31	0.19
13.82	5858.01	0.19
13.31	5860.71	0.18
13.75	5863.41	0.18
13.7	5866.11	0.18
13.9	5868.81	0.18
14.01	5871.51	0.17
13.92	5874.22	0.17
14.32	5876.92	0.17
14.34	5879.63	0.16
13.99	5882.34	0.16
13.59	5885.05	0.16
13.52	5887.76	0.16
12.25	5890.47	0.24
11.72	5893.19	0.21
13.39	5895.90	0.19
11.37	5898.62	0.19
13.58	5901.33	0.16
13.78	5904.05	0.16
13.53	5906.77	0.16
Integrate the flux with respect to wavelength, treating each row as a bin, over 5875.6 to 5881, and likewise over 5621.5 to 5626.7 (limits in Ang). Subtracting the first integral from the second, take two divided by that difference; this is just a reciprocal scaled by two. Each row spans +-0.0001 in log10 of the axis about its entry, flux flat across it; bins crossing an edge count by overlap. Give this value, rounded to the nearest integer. 0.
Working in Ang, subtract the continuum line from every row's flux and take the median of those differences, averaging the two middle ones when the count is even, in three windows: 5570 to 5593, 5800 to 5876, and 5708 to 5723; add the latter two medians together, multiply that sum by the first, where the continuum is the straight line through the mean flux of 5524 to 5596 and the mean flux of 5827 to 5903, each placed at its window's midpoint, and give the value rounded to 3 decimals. -0.079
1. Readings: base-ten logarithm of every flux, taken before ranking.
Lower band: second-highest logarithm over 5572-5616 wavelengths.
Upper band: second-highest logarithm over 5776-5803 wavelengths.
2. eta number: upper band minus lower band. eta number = -0.011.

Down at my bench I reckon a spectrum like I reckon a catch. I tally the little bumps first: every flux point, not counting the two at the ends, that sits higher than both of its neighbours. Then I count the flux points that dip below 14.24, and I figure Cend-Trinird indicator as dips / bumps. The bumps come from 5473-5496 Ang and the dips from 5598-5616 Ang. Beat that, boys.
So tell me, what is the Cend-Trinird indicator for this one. 4.0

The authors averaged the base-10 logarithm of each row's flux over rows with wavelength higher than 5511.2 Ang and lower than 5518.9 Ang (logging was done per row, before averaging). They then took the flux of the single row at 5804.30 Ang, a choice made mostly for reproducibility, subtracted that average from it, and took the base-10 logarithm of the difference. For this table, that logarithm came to 1.12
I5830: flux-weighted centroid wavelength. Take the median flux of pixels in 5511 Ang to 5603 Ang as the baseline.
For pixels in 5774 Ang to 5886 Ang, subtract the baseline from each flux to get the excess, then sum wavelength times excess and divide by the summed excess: 5838.3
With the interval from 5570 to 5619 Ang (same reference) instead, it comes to 5597.1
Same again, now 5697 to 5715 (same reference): 5708.5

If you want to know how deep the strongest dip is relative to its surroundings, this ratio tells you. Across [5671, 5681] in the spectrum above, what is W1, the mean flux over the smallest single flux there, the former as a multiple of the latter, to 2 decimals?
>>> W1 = 1.01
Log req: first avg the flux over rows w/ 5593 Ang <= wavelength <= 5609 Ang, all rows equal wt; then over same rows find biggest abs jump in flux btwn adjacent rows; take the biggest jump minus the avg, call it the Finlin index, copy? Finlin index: -13.3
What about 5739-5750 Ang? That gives -13.6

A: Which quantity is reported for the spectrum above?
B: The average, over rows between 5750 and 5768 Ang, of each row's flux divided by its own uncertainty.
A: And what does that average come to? 62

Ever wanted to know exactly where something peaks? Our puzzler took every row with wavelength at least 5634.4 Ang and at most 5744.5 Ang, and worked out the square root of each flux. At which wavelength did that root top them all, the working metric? 5666.96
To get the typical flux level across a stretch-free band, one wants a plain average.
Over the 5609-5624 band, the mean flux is 14.2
